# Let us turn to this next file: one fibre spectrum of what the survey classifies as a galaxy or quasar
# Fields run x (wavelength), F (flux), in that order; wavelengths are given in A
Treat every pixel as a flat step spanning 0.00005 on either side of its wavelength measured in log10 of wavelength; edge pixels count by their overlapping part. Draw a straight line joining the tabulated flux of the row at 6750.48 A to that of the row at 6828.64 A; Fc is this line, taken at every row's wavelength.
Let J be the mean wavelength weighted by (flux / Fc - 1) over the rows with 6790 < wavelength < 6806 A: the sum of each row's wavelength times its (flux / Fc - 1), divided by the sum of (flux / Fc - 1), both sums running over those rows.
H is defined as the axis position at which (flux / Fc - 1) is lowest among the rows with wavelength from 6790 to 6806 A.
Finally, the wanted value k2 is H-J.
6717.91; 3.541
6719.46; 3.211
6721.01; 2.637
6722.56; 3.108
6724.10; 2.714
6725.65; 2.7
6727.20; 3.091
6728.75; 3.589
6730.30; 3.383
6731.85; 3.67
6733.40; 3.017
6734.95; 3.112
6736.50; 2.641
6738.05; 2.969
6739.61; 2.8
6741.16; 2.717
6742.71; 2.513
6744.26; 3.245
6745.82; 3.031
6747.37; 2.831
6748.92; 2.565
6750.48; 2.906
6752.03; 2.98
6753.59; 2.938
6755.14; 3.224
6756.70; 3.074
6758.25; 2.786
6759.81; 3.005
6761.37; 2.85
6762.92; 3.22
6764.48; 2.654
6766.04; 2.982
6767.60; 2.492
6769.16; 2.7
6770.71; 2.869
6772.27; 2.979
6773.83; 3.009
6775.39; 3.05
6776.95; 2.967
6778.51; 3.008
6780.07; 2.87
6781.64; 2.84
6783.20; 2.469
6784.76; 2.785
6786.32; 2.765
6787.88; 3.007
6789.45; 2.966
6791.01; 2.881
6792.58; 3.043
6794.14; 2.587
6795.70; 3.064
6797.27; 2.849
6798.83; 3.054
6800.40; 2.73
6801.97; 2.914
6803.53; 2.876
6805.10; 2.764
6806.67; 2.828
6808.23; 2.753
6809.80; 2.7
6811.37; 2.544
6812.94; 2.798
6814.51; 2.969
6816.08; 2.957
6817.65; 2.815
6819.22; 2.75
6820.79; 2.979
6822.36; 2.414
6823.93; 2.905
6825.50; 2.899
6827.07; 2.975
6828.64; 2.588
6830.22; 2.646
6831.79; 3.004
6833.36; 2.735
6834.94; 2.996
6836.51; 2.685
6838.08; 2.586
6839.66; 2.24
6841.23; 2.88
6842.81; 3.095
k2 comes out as -3.8 A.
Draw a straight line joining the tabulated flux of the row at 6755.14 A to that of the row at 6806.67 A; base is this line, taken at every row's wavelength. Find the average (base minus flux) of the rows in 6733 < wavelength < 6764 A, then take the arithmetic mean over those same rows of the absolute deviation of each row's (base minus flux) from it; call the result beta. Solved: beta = 0.182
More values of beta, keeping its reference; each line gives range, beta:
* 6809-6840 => 0.165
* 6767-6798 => 0.155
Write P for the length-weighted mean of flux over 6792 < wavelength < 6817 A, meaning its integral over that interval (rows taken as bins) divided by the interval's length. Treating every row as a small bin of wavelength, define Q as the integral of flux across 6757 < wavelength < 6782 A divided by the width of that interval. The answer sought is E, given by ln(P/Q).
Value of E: -0.021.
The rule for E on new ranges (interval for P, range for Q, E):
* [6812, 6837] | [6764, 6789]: -0.009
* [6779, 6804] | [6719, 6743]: -0.048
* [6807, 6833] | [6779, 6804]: -0.023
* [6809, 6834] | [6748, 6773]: -0.034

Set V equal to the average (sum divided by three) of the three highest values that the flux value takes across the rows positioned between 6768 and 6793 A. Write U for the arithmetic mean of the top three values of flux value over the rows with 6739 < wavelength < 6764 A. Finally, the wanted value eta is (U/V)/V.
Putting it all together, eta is 0.35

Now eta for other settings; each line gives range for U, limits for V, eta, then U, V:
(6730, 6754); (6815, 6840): 0.38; 3.4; 2.99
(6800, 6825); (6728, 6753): 0.24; 3.0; 3.55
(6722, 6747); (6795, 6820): 0.39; 3.5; 3.03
